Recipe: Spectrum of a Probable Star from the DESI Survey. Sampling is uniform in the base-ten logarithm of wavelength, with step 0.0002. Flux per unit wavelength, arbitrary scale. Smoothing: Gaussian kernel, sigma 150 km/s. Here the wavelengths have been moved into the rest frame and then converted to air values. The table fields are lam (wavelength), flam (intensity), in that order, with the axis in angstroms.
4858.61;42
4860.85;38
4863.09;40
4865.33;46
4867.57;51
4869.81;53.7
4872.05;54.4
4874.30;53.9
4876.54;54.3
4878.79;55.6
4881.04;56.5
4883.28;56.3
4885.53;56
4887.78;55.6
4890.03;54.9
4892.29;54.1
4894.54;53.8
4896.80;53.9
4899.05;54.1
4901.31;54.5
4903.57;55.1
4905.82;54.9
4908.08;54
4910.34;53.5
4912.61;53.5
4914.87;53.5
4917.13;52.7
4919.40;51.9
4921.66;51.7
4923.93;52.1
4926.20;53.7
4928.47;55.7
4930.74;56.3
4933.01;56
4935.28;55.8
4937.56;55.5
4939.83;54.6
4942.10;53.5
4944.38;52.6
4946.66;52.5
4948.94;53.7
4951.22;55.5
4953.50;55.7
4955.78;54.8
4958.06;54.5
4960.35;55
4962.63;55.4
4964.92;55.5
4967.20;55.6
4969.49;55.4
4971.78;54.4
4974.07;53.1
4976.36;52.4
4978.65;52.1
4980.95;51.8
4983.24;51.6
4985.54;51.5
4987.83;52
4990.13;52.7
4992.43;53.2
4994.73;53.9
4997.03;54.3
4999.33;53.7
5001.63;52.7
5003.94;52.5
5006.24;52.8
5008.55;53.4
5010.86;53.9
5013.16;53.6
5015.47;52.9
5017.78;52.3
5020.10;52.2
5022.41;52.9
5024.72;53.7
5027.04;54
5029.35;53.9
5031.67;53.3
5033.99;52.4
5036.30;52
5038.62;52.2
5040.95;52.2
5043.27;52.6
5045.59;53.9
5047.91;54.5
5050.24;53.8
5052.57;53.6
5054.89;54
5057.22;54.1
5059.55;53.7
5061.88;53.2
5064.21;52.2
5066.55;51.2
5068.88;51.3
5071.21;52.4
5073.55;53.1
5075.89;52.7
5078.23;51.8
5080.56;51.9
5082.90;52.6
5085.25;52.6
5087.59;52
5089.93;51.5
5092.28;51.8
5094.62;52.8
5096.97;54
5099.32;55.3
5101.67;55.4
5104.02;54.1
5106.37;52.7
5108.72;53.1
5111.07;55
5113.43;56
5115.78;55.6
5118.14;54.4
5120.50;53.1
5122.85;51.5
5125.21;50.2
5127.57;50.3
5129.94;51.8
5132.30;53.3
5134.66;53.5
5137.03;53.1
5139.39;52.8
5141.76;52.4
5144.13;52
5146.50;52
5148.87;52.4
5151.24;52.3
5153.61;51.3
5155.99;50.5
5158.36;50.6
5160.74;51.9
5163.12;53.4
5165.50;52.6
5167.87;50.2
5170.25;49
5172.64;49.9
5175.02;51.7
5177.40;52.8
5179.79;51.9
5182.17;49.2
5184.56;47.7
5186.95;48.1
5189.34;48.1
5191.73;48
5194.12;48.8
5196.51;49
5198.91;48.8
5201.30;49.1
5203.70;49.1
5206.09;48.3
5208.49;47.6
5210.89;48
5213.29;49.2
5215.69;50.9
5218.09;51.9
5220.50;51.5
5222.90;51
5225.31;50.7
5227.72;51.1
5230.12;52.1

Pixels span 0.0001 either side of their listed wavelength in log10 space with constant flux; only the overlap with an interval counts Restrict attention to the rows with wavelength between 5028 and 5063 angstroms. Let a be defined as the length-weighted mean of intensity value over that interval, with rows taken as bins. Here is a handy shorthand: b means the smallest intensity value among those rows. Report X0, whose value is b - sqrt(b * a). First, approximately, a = 53.3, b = 52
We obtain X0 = -0.65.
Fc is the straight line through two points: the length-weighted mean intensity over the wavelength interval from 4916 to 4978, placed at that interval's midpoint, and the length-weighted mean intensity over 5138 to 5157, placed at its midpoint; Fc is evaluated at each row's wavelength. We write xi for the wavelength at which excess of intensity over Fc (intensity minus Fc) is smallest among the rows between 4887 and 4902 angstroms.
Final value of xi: 4894.54 angstroms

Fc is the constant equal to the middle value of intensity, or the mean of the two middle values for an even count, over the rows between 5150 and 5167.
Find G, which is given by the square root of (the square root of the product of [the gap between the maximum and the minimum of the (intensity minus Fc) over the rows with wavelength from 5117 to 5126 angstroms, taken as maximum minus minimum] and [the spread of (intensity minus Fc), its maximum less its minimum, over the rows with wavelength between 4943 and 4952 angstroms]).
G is 1.9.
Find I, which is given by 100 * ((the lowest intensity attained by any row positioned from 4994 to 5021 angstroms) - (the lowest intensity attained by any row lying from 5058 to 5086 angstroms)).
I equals 100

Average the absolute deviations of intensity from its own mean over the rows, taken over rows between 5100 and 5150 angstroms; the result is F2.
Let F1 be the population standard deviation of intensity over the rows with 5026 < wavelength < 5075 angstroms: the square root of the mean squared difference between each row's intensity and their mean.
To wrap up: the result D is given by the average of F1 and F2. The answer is 1.08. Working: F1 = 0.9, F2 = 1.21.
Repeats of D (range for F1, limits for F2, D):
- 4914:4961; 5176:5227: 1.40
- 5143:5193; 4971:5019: 1.23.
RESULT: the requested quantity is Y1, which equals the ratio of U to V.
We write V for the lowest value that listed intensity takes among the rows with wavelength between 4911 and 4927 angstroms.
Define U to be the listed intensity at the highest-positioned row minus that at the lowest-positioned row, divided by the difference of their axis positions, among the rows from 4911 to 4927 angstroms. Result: 0.0003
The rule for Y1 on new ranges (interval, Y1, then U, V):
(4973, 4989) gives -0.0016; -0.080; 51.5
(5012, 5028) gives 0.0006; 0.029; 52.2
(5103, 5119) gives 0.0004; 0.021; 52.7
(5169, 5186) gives -0.0019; -0.091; 47.7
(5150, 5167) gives 0.0004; 0.021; 50.5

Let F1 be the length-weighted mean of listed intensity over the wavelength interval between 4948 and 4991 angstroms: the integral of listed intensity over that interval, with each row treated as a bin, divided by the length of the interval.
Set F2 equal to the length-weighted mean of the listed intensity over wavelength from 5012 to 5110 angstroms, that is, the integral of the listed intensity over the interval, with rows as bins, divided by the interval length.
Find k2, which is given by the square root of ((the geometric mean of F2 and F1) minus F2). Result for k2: 0.65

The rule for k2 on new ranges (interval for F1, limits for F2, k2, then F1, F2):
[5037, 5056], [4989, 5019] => 0.23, 53.3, 53.2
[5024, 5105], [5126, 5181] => 0.78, 53.0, 51.8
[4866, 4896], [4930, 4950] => 0.10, 54.5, 54.5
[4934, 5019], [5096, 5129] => 0.20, 53.7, 53.6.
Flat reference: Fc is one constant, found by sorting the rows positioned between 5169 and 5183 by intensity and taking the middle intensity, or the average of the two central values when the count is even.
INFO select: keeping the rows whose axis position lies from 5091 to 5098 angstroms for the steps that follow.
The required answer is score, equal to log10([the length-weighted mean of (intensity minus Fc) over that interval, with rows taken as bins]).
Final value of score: 0.3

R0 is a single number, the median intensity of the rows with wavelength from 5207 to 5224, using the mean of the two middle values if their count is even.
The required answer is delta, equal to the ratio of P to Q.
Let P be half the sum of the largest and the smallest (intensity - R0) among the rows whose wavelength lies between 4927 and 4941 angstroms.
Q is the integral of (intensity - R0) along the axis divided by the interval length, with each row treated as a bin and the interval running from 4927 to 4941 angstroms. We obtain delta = 0.97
